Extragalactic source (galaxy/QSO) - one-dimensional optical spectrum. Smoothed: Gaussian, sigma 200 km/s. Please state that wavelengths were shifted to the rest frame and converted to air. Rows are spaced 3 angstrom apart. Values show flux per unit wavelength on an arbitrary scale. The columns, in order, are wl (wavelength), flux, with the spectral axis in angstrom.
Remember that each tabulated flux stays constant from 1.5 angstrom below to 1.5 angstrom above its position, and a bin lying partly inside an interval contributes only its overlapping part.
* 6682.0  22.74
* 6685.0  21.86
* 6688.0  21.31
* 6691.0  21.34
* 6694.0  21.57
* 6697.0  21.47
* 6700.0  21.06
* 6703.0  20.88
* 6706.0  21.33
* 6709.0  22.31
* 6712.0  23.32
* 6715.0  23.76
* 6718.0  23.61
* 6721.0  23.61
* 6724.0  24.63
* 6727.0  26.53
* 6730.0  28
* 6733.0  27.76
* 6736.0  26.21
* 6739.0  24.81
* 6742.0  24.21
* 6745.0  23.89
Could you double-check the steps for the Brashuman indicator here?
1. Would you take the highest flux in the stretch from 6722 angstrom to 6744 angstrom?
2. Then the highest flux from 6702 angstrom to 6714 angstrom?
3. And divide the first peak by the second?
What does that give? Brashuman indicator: 1.20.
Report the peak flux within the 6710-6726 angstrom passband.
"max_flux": 24.63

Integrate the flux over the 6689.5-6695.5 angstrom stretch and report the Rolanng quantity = 129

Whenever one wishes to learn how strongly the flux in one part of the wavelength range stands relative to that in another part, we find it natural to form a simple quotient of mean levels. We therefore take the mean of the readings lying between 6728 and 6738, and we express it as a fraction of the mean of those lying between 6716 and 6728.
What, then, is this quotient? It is 1.11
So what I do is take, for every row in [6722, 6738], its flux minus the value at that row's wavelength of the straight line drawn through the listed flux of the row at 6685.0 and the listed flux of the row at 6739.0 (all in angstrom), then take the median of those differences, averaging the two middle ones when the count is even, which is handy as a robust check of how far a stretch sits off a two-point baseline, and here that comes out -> 2.4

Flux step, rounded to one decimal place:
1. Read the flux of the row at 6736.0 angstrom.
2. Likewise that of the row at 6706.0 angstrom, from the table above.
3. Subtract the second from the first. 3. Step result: 4.9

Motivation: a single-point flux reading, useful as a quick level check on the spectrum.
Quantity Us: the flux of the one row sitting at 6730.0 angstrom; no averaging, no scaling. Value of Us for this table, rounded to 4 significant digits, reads 28.00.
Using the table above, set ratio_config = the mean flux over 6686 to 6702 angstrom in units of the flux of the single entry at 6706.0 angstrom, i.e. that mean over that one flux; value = 1.00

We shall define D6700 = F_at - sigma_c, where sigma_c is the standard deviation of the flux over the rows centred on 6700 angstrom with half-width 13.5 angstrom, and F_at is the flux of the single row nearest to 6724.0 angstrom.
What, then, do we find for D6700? 23.9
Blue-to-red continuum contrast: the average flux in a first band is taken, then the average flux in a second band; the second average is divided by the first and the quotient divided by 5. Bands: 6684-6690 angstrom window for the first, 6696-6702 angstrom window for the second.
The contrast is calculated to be 0.197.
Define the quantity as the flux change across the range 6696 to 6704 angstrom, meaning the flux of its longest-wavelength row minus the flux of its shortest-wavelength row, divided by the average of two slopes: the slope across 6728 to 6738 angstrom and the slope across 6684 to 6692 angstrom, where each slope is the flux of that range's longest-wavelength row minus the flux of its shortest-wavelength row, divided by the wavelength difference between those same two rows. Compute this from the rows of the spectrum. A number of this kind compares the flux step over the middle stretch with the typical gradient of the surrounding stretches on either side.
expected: 3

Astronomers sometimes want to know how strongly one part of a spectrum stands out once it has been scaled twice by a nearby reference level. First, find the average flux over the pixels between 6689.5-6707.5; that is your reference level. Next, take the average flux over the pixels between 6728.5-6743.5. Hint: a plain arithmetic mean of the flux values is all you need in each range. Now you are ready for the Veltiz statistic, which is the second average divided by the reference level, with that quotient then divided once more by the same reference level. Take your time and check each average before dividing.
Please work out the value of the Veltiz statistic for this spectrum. 0.058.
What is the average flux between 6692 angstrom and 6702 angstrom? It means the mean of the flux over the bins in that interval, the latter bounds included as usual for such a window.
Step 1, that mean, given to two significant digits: 21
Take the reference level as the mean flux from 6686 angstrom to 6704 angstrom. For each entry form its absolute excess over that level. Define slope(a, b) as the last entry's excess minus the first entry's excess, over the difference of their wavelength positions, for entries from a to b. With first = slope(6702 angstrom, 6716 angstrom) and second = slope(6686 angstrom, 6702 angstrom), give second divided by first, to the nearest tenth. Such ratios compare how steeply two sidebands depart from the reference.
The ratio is 0.1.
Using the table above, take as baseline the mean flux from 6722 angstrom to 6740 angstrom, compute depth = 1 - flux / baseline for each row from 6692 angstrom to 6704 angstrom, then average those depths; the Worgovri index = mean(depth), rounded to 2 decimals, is 0.19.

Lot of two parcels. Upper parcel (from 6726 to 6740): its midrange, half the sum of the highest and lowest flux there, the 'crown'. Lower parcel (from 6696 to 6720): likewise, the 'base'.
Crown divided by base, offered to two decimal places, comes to 1.18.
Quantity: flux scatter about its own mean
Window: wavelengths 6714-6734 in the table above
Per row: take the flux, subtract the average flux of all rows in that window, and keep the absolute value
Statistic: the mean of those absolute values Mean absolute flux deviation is 1.7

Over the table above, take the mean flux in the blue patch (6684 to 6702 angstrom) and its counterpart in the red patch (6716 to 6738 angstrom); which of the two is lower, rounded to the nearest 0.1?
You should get 21.4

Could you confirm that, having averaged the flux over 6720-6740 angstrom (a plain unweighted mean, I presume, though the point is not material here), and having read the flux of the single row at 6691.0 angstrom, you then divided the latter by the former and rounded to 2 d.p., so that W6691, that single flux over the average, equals 0.82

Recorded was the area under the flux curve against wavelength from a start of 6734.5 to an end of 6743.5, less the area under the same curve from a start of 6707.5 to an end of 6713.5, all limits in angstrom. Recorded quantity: 89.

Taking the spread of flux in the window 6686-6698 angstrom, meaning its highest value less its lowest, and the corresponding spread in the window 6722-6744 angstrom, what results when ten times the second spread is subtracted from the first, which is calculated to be -38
